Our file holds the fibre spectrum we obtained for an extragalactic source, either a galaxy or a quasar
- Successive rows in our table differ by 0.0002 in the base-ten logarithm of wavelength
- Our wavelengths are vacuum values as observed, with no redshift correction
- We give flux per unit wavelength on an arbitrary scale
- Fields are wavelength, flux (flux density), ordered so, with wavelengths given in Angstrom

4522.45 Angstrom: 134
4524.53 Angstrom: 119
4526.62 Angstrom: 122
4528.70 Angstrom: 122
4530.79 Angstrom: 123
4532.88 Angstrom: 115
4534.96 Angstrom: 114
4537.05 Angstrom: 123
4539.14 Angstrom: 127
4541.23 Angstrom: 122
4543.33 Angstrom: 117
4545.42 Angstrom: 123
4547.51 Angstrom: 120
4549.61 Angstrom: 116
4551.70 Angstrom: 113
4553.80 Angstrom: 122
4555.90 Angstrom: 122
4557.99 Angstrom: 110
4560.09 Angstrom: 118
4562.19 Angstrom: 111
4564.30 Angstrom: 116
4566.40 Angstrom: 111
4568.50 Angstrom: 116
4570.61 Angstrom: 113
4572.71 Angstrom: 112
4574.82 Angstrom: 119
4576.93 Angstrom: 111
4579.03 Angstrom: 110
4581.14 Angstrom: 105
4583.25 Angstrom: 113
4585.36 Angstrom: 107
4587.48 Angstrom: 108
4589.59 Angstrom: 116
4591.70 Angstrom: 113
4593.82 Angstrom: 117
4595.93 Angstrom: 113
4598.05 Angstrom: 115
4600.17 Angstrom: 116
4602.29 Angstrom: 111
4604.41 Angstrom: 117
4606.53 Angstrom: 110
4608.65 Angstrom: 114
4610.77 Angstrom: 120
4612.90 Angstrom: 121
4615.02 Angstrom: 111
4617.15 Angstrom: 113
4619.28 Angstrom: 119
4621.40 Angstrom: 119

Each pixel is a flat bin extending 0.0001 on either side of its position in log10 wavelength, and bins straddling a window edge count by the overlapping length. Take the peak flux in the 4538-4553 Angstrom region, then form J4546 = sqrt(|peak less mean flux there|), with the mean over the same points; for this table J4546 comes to 2.7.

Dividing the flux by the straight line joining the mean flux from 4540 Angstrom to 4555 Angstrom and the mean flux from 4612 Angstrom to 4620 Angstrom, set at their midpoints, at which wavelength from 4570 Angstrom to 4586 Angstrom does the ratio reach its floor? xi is 4581.14 Angstrom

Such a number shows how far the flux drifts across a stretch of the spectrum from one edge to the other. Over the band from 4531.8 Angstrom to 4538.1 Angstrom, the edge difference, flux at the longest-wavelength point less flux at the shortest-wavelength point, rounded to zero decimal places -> 8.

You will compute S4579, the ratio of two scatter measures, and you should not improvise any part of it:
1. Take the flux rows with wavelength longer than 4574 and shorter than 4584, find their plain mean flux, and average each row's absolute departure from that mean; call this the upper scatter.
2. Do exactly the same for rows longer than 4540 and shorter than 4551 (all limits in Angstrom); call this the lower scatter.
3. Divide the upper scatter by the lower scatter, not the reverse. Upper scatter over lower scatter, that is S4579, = 1.42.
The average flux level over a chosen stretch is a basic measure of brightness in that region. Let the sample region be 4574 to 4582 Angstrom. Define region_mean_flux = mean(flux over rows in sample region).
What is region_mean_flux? 111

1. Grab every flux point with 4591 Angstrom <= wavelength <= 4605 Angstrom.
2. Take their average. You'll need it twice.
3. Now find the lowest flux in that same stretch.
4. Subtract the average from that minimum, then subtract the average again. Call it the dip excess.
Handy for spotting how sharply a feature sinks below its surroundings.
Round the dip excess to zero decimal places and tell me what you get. -118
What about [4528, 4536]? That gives -123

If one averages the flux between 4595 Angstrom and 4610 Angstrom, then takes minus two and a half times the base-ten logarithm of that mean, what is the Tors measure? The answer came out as -5.14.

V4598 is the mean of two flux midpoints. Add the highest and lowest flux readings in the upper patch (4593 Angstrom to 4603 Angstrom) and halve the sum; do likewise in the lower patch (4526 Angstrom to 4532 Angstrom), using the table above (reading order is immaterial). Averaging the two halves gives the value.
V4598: 118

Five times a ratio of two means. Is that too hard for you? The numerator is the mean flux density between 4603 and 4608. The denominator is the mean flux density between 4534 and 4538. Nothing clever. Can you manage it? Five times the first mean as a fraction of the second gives 4.79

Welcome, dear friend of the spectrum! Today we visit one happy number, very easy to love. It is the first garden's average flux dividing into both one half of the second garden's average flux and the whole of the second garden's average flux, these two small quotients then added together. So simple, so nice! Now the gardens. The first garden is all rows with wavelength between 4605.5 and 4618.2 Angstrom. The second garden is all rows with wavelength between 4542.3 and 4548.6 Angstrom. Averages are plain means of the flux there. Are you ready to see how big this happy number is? 1.57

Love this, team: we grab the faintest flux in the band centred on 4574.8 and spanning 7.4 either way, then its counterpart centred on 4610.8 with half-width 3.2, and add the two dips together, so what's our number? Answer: 219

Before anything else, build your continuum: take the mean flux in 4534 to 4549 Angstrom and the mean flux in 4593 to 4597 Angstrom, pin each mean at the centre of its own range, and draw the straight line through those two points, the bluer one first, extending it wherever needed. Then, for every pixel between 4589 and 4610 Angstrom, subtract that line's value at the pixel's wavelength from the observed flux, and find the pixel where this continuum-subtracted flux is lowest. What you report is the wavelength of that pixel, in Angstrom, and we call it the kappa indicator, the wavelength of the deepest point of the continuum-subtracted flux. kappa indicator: 4606.53 Angstrom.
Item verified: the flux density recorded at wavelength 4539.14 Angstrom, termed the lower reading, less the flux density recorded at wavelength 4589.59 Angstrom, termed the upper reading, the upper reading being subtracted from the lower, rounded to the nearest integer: 11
